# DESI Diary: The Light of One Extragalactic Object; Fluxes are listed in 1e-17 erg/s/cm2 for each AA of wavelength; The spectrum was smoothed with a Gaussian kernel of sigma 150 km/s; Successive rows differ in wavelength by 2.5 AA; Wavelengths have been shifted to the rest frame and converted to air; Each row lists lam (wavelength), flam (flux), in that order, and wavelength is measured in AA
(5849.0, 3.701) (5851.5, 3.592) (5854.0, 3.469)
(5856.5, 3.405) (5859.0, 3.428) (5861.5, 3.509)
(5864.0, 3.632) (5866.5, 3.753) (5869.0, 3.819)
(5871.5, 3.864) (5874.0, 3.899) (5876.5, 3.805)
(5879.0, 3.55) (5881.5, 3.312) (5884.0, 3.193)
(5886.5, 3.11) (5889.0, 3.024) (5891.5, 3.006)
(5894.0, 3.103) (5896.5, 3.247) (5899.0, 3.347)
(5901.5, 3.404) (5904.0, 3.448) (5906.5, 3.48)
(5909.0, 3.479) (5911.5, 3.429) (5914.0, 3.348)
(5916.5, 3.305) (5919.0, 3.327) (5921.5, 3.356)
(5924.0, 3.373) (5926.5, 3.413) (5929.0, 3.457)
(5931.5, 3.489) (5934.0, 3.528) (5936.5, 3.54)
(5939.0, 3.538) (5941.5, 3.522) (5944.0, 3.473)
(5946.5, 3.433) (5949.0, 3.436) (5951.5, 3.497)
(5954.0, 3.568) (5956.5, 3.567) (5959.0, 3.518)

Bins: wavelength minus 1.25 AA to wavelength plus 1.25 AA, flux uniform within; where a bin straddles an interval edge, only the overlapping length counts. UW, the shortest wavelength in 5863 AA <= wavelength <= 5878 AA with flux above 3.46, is 5864.0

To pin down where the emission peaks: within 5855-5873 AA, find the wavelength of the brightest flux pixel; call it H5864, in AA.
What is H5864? 5871.5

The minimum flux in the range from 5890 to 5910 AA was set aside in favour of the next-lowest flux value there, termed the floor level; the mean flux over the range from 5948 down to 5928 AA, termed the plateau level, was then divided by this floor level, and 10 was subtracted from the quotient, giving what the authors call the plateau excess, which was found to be -8.87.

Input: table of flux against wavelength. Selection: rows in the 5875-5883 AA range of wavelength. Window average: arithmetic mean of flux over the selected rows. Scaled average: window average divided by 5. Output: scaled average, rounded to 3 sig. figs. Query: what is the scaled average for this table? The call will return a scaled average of 0.711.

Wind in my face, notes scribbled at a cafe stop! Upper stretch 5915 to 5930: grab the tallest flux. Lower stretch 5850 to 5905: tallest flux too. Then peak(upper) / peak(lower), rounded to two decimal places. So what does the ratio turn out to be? 0.89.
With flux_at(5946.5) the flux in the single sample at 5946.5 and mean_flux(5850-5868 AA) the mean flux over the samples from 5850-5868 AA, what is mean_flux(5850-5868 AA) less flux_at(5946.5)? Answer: 0.11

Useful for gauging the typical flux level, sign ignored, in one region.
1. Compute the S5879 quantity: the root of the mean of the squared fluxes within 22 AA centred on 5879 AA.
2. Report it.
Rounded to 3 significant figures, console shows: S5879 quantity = 3.52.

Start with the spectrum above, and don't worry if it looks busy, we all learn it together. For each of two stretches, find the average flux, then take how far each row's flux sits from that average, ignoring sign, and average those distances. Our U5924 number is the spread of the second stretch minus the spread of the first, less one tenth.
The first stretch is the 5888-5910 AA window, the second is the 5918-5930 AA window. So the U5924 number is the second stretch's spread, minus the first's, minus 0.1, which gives -0.23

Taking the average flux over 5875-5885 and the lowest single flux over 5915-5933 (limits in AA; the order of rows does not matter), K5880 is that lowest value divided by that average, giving 0.95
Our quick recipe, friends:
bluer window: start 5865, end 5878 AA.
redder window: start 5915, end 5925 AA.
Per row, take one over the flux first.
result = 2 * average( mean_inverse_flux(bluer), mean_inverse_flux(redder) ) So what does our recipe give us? 0.56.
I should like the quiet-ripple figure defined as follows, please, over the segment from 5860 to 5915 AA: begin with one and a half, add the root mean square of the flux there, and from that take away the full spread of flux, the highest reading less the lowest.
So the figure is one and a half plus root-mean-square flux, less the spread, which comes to 4.06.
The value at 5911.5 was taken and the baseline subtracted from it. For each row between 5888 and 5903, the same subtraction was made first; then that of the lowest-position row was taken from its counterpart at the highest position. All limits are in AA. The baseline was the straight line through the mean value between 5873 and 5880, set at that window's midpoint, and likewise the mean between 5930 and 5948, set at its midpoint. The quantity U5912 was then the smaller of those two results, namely -0.183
